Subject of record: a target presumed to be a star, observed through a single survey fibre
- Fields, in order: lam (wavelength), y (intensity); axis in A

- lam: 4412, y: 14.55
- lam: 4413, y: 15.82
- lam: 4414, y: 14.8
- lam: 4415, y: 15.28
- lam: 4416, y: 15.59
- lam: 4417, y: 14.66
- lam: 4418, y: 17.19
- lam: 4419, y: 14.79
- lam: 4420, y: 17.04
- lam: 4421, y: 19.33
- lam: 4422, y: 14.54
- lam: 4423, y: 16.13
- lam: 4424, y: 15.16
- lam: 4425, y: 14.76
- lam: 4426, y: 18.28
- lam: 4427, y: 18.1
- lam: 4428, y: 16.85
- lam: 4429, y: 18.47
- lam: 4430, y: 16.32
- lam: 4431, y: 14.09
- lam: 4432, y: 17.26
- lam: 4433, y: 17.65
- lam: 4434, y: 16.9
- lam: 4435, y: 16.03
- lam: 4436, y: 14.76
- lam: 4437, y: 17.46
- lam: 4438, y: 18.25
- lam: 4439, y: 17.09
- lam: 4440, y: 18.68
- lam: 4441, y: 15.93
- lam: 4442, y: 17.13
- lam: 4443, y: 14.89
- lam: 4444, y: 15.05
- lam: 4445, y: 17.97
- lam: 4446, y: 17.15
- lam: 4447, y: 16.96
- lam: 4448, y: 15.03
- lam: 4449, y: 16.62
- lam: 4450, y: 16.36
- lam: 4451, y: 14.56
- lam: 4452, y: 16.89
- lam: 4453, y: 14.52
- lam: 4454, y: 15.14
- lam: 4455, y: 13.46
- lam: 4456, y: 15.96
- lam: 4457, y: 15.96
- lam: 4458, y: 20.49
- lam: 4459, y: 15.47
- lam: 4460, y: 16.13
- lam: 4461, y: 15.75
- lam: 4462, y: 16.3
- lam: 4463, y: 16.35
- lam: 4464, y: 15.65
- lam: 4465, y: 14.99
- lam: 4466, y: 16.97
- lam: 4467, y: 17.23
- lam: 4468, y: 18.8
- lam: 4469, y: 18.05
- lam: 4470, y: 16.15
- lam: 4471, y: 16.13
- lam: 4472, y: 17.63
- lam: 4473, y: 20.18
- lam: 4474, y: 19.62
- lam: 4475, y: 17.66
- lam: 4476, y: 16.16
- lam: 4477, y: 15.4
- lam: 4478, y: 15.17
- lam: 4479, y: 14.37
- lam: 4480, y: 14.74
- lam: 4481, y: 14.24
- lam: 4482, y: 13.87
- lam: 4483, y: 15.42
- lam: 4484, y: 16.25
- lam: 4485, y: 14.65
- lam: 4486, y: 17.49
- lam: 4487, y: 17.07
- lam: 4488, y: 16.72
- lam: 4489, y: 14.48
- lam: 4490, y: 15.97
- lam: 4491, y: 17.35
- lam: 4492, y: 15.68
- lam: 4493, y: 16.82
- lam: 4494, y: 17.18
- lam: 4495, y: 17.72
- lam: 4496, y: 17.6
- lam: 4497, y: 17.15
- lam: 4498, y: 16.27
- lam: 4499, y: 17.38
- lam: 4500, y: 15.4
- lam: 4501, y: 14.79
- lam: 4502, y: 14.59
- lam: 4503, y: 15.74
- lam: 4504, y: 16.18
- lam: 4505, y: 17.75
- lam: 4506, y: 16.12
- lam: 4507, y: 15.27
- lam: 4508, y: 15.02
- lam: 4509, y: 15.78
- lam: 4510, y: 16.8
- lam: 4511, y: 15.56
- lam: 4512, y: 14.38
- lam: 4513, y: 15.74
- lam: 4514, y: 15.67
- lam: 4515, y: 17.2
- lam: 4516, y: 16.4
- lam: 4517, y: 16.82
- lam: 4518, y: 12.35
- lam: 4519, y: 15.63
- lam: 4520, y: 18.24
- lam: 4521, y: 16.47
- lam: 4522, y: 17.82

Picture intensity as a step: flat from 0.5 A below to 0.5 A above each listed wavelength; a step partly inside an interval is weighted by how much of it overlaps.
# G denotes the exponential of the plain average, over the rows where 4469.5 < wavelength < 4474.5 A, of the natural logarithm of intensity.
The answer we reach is 17.9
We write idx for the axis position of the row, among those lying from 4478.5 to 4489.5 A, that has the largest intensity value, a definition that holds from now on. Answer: 4486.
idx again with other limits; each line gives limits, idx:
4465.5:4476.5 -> 4473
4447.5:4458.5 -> 4458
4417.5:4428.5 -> 4421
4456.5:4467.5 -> 4458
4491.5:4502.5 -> 4495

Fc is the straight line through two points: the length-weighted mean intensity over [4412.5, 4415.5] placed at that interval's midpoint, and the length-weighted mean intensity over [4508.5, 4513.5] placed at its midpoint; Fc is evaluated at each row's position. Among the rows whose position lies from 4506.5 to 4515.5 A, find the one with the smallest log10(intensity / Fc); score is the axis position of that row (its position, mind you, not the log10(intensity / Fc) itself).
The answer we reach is 4512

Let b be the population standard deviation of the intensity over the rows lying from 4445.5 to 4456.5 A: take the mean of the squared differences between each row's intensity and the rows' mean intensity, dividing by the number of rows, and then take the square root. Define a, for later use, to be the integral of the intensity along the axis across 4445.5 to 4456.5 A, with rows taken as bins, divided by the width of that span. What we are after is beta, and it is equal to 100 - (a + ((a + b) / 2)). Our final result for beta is 75.9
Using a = 15.7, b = 1.16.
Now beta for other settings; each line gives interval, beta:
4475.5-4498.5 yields 75.4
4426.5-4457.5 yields 74.8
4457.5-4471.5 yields 74.2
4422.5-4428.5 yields 74.5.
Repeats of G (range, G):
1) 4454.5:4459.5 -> 16.1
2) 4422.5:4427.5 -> 16.4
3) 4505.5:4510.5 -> 15.8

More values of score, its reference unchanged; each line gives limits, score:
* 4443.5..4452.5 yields 4451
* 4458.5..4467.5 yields 4465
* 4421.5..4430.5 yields 4422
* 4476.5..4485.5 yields 4482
